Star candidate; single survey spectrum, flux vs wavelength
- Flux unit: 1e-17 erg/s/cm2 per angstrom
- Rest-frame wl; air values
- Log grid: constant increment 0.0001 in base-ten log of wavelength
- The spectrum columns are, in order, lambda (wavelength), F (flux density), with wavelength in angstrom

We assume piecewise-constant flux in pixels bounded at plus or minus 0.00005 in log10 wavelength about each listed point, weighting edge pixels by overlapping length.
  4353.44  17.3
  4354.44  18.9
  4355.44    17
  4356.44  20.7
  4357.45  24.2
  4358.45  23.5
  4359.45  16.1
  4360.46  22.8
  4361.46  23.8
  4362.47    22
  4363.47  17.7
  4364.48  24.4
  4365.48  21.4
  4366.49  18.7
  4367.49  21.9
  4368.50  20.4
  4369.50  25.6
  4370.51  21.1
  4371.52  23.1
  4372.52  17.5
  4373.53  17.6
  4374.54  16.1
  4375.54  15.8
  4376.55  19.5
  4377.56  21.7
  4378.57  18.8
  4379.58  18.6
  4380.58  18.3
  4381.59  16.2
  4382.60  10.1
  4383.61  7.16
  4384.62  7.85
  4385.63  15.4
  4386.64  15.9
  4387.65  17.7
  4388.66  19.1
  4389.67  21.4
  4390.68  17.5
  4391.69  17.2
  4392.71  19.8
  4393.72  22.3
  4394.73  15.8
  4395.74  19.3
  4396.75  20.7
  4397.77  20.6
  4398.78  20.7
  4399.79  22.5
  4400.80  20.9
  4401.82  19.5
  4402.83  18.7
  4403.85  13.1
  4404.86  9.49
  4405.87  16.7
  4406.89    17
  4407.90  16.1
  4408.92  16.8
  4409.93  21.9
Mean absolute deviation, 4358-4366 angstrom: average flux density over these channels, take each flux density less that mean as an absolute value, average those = 2.3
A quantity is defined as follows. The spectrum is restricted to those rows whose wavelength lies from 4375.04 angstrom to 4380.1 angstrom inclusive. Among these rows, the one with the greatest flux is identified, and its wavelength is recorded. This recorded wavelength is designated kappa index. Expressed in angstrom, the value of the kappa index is 4377.56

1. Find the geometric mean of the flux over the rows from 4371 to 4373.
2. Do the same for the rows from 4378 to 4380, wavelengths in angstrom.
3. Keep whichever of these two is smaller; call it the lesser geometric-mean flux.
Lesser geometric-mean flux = 18.7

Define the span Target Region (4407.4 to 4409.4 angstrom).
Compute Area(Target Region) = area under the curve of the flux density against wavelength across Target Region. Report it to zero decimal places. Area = 33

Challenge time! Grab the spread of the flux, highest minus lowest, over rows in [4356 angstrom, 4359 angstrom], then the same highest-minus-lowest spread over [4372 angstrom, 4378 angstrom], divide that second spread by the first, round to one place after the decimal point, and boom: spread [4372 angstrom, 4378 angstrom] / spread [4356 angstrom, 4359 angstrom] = 1.7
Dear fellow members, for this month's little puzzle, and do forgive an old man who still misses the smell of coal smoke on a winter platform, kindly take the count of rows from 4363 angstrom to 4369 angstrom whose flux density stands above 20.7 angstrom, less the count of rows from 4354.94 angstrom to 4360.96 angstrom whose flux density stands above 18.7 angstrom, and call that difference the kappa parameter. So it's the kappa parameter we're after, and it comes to -1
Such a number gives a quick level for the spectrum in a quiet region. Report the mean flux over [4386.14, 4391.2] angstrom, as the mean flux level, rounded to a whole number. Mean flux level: 18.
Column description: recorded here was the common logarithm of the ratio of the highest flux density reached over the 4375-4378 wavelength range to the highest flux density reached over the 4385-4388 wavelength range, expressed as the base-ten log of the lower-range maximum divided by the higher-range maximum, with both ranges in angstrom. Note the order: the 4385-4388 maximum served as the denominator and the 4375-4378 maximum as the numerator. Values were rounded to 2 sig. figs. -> 0.088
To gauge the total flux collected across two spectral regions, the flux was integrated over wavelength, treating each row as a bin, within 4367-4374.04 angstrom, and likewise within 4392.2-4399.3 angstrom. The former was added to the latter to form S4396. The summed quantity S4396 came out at 289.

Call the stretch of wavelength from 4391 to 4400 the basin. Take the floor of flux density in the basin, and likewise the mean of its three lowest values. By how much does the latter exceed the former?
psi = 1.63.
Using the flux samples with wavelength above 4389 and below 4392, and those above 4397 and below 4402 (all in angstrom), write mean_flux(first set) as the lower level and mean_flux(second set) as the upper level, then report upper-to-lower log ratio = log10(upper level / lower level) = 0.05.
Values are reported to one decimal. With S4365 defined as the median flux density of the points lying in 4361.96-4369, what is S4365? 21.4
